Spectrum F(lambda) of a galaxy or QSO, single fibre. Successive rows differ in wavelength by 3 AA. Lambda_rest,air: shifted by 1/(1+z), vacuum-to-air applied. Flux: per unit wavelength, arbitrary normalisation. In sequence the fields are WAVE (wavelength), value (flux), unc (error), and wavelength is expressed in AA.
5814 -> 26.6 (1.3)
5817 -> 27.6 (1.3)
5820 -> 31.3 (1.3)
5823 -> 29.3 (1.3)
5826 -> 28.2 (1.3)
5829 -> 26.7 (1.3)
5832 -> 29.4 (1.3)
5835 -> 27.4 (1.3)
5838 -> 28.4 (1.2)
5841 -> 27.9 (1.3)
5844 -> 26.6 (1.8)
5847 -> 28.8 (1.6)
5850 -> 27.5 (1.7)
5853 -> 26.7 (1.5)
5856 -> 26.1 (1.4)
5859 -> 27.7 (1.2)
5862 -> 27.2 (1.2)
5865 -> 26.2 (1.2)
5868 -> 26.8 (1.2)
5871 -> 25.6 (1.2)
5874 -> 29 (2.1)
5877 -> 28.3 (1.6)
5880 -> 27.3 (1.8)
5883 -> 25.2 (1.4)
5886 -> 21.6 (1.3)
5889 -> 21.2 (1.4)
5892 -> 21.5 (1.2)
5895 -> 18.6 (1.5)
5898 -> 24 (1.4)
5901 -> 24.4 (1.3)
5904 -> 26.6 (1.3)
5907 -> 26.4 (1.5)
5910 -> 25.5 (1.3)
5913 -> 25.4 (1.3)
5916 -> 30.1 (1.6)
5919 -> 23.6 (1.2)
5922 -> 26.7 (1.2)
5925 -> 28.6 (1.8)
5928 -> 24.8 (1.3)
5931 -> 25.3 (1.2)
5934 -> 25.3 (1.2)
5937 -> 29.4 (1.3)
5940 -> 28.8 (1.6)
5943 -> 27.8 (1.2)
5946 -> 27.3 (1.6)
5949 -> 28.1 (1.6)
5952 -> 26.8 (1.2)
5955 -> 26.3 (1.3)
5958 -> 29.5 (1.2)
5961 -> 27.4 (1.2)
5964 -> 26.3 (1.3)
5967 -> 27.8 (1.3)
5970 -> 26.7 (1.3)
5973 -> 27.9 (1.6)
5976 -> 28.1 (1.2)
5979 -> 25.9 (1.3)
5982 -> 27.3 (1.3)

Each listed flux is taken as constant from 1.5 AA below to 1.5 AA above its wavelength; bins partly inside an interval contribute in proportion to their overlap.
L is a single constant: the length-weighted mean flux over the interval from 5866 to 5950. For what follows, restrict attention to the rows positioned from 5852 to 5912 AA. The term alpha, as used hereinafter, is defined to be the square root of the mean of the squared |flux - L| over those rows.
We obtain 2.7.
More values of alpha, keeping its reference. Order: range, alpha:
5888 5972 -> 2.6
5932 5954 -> 2.2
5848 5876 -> 1.5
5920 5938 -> 2.0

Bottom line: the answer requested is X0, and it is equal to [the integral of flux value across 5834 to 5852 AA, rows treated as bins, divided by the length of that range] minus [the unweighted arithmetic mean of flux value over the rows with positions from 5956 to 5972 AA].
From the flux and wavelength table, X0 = 0.2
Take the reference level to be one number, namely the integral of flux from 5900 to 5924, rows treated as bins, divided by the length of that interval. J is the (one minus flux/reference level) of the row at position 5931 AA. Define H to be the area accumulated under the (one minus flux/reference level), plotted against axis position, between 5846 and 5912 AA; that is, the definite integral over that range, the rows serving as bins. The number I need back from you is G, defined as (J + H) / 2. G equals 0.83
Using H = 1.63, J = 0.033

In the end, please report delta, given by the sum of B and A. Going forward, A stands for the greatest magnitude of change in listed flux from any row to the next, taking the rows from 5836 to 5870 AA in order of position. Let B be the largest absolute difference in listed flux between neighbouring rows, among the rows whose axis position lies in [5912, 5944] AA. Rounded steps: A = 2.20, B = 6.5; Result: 8.7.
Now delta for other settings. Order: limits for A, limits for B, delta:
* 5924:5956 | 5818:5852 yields 6.8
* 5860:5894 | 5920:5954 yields 7.7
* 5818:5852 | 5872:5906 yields 8.1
